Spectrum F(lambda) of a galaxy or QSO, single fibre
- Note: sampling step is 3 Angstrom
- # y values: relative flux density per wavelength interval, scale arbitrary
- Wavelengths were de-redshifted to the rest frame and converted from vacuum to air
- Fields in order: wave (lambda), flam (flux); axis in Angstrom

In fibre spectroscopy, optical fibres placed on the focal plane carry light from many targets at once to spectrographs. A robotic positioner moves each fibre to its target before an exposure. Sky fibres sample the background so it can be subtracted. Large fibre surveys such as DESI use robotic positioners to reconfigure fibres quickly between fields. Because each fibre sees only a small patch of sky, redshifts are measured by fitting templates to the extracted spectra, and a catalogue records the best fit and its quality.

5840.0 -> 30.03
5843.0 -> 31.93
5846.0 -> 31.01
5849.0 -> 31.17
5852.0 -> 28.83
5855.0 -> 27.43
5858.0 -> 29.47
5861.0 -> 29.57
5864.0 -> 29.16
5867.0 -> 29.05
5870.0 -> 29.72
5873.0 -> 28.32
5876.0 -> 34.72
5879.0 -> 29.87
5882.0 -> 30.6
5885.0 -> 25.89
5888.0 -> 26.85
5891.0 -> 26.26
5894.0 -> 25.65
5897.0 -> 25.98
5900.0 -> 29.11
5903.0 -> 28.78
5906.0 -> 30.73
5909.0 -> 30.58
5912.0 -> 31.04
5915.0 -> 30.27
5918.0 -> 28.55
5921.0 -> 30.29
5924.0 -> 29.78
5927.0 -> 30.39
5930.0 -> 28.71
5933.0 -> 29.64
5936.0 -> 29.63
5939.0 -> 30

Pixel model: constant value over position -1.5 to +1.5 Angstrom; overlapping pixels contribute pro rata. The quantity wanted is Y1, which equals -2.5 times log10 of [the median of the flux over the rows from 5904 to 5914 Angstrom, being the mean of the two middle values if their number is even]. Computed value -3.72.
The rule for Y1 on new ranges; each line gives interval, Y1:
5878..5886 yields -3.69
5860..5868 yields -3.66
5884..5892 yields -3.55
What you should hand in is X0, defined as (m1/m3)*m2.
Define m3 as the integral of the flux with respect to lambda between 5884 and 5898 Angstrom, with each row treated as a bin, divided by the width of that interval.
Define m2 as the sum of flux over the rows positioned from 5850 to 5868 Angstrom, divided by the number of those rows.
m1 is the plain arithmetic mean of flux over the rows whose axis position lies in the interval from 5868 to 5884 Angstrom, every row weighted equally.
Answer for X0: 33.9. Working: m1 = 30.6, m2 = 28.9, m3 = 26.1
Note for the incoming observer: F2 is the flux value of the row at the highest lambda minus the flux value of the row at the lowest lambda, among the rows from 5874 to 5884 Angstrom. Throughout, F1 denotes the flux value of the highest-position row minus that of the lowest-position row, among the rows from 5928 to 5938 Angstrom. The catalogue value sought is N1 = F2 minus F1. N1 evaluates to -5.0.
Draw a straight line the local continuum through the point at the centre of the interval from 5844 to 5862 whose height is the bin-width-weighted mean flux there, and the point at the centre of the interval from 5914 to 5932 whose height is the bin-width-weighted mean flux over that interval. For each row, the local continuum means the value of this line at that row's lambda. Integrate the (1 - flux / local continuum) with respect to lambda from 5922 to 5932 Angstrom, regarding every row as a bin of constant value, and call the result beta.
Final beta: 0.0 Angstrom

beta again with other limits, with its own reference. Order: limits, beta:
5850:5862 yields 0.3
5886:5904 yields 1.6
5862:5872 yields 0.1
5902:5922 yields -0.3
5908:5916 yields -0.3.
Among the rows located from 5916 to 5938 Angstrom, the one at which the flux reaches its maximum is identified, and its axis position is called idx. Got 5927.0 Angstrom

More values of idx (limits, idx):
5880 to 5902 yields 5882.0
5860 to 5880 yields 5876.0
